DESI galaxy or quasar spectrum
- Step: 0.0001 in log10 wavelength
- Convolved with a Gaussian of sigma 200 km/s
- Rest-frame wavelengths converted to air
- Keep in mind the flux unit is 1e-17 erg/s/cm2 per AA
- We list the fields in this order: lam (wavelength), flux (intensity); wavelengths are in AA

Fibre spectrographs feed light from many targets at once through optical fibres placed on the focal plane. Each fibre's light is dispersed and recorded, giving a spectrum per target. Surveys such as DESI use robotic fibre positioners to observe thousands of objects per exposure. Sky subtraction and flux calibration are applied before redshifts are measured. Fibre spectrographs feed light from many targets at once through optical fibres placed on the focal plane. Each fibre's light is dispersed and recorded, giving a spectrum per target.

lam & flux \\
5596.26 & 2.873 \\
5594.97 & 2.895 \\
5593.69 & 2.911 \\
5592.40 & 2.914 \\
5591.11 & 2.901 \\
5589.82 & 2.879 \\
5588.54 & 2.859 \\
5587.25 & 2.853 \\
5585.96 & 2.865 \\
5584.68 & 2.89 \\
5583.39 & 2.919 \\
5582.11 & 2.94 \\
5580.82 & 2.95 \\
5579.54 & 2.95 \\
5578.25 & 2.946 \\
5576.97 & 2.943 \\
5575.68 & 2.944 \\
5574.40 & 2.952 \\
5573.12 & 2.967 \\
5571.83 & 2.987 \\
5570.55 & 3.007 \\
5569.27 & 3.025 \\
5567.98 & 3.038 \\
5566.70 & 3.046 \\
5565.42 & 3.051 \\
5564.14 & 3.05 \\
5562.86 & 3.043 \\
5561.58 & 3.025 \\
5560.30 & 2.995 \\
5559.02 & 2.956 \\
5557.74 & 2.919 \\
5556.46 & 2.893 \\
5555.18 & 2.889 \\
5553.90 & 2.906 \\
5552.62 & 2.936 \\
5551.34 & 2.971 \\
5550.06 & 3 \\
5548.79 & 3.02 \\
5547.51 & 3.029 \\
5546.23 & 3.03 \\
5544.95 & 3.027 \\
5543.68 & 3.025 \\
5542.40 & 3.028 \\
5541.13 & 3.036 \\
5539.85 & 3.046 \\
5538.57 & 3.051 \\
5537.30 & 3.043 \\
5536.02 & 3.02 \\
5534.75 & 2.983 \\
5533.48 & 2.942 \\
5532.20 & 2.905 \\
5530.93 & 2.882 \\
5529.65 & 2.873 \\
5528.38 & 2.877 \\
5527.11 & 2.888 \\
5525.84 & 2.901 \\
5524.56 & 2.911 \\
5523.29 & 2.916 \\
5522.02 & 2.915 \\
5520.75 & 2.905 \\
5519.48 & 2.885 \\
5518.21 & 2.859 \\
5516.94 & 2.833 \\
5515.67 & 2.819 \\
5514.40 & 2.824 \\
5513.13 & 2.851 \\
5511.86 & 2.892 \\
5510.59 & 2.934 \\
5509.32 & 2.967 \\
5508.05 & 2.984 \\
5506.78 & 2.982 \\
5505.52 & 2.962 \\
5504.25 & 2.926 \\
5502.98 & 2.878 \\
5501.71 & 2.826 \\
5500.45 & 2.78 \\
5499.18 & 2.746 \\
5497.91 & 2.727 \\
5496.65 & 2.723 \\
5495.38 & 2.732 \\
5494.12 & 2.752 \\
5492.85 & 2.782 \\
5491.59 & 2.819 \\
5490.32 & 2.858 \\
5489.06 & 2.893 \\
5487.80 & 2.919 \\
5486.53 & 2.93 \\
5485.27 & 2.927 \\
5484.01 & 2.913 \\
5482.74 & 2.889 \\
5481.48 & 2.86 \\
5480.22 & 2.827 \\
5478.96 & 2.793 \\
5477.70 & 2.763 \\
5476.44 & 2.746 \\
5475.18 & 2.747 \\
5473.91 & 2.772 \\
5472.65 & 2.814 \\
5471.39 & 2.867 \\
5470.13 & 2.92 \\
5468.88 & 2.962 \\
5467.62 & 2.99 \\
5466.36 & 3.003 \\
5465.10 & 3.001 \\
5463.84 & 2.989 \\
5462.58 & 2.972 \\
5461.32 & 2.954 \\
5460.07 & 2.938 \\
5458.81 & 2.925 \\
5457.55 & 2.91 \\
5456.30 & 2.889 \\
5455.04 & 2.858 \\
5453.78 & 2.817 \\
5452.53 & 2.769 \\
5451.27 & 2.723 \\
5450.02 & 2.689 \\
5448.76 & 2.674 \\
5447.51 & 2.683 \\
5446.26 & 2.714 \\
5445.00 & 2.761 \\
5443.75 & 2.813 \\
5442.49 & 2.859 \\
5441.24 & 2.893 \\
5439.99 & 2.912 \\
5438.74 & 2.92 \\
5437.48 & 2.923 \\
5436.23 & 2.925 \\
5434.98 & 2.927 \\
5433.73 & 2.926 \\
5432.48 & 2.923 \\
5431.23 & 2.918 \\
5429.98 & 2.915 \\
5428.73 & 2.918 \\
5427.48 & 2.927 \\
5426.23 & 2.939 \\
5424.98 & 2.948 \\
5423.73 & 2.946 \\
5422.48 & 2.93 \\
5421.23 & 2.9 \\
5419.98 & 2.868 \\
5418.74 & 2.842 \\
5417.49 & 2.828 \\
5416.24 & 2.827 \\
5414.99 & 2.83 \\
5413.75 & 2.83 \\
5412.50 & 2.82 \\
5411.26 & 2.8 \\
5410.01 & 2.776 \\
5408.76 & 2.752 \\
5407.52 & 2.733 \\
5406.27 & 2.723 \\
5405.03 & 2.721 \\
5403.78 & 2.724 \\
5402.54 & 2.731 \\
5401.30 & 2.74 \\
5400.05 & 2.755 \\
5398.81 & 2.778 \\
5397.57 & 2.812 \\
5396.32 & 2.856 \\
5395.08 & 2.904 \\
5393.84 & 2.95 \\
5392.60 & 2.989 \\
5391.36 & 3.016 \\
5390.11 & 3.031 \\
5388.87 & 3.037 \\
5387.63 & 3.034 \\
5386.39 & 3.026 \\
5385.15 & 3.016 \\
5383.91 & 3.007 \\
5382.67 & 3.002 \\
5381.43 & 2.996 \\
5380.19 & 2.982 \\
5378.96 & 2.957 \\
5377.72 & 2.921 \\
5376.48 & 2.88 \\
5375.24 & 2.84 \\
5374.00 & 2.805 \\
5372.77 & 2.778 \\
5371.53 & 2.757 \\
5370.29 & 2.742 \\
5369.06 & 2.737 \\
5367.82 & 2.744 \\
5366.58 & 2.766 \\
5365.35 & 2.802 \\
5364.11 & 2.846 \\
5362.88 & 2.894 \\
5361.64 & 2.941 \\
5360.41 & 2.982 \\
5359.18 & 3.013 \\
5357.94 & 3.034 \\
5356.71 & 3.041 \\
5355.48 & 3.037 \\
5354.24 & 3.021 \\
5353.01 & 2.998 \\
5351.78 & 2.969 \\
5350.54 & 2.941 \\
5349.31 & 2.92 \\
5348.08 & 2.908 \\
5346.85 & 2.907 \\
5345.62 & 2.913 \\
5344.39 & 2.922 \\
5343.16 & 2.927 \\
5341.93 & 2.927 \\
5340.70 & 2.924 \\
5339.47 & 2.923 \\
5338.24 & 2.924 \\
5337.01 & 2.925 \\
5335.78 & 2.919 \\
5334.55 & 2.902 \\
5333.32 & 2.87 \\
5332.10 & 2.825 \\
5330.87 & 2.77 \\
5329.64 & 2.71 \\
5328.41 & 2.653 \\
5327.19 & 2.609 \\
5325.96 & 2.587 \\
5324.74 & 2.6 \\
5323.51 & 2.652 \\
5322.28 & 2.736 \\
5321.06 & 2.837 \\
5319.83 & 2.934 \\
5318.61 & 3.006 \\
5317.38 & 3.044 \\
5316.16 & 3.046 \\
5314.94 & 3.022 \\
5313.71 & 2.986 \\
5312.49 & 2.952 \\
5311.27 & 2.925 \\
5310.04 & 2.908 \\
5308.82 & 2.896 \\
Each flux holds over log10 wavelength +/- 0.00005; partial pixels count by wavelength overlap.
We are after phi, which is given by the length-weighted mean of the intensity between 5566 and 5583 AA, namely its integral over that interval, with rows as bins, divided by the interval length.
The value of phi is 2.98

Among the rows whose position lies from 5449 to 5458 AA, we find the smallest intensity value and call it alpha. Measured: 2.689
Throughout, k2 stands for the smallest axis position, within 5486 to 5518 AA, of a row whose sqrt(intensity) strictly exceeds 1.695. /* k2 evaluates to 5486.53 AA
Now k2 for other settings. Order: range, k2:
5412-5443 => 5421.23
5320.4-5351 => 5334.55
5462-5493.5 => 5462.58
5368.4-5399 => 5376.48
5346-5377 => 5346.85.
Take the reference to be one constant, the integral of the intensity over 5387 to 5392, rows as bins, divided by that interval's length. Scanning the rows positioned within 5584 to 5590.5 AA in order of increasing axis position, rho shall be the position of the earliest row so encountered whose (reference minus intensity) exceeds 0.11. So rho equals 5584.68 AA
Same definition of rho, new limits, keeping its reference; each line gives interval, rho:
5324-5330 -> 5324.74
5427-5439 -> 5429.98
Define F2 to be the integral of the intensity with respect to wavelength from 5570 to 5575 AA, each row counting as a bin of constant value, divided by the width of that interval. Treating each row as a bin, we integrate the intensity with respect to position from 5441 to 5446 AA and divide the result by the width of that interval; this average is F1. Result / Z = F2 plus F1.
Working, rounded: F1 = 2.81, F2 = 2.98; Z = 5.79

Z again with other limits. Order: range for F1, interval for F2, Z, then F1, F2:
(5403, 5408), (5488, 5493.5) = 5.57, 2.72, 2.85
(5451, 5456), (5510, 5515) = 5.67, 2.80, 2.87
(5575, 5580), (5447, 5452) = 5.64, 2.94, 2.69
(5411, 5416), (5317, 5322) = 5.76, 2.83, 2.94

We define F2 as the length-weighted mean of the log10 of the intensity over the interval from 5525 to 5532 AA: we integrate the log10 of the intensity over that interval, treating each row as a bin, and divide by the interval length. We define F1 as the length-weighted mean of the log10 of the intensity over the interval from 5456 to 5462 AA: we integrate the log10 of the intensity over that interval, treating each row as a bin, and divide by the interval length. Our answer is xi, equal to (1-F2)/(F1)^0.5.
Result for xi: 0.79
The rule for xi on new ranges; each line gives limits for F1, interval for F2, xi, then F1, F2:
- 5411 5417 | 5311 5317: 0.78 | 0.451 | 0.477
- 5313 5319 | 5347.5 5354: 0.76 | 0.480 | 0.470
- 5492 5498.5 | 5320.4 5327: 0.86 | 0.439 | 0.427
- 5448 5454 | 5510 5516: 0.82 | 0.436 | 0.457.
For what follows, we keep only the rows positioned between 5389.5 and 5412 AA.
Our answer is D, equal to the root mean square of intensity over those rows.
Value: 2.82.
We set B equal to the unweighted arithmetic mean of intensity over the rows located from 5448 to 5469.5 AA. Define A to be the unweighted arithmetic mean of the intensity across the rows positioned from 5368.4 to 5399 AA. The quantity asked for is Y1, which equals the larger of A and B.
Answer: 2.91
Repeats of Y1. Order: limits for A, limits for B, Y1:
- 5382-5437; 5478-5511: 2.88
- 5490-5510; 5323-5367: 2.88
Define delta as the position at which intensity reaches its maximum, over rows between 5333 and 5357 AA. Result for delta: 5356.71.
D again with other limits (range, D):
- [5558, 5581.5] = 2.99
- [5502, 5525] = 2.90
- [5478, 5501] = 2.83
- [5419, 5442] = 2.92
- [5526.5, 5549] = 2.98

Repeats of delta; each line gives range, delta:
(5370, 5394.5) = 5388.87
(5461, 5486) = 5466.36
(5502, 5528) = 5508.05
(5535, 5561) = 5538.57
